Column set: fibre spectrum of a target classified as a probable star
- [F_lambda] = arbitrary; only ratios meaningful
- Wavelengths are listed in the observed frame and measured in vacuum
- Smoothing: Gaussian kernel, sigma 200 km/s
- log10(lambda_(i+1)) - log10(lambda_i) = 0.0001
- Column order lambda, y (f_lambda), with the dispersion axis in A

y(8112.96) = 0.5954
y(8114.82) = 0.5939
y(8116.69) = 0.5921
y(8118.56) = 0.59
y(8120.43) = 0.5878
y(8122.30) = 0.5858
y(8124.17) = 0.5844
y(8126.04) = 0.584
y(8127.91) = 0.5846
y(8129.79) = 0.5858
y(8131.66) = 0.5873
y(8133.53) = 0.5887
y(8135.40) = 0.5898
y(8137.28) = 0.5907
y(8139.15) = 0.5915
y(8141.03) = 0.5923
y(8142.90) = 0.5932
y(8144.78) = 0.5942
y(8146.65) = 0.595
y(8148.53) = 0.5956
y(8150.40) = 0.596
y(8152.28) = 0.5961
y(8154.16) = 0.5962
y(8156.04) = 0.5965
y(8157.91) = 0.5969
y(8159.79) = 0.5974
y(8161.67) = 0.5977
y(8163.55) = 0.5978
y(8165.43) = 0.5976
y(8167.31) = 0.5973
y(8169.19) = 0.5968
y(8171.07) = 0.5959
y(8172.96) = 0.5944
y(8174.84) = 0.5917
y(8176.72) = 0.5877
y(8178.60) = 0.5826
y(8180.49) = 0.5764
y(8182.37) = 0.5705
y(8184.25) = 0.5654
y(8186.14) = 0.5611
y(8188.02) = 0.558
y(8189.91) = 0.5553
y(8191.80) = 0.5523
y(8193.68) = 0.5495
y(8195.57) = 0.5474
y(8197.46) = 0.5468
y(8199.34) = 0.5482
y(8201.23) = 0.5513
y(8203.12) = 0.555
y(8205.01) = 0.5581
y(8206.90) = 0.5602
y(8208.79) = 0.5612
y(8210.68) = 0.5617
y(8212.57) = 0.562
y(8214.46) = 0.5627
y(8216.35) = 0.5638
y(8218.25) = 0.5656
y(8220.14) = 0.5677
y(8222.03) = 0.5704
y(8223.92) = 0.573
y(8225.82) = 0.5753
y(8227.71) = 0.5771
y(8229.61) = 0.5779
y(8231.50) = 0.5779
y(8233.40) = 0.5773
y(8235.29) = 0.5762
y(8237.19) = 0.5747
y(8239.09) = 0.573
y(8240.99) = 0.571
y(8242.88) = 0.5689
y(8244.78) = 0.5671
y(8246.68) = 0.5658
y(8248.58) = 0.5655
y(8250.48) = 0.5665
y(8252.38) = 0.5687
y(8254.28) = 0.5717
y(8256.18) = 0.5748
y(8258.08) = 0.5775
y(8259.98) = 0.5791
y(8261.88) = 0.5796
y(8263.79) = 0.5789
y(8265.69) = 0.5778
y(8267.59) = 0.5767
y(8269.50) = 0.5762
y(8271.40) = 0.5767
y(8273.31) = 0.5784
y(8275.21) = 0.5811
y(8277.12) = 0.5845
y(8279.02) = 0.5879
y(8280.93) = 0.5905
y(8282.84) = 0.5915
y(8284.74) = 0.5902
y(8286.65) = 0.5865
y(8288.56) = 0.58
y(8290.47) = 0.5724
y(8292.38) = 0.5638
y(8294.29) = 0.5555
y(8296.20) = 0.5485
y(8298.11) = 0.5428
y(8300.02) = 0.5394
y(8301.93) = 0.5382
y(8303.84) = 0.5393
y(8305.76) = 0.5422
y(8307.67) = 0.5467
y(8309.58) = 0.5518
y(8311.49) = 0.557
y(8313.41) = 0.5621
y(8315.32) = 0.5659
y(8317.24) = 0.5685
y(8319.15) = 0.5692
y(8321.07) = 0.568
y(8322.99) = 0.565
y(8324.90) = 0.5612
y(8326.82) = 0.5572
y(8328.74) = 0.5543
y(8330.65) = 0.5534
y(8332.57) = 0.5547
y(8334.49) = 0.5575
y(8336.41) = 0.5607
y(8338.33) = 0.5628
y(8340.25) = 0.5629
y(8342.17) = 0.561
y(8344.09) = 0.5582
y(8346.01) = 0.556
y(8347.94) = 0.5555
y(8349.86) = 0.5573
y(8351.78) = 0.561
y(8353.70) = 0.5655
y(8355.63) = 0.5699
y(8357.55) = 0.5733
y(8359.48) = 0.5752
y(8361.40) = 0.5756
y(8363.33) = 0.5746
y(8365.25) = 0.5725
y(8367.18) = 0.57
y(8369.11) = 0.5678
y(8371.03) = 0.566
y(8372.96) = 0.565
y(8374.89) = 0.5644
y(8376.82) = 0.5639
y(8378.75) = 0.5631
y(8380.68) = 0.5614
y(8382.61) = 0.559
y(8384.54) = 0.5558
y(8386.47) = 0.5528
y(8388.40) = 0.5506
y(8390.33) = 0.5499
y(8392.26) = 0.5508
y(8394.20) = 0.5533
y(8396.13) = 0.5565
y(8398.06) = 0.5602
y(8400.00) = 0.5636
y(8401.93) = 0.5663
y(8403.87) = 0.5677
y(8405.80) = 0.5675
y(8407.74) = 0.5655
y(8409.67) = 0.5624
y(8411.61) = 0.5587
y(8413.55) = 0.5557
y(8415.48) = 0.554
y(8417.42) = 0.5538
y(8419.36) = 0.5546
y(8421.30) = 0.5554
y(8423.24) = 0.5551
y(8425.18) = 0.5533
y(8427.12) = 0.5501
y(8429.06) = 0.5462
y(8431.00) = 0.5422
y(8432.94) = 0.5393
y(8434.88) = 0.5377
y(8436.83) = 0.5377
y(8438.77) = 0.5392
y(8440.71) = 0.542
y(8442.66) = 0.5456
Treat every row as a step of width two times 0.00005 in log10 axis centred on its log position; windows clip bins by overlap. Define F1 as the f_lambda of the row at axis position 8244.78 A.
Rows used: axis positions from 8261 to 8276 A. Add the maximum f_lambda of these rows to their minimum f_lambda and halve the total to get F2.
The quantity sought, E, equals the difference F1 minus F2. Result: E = -0.012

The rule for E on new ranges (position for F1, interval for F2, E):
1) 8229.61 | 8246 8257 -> 0.008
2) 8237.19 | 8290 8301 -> 0.019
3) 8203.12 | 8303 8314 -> 0.004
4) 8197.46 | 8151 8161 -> -0.050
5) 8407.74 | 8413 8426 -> 0.011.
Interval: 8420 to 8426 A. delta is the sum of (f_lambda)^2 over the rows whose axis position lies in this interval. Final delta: 0.92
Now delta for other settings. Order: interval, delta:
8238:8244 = 0.98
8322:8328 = 0.94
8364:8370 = 0.98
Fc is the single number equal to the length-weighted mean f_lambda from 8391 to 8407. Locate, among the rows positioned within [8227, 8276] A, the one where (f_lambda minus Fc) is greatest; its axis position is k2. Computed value 8275.21 A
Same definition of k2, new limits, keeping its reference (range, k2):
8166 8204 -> 8167.31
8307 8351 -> 8319.15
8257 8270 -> 8261.88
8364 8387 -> 8365.25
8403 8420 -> 8403.87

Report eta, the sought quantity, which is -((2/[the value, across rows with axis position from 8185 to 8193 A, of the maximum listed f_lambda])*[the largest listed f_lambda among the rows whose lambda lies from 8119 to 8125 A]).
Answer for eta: -2.10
